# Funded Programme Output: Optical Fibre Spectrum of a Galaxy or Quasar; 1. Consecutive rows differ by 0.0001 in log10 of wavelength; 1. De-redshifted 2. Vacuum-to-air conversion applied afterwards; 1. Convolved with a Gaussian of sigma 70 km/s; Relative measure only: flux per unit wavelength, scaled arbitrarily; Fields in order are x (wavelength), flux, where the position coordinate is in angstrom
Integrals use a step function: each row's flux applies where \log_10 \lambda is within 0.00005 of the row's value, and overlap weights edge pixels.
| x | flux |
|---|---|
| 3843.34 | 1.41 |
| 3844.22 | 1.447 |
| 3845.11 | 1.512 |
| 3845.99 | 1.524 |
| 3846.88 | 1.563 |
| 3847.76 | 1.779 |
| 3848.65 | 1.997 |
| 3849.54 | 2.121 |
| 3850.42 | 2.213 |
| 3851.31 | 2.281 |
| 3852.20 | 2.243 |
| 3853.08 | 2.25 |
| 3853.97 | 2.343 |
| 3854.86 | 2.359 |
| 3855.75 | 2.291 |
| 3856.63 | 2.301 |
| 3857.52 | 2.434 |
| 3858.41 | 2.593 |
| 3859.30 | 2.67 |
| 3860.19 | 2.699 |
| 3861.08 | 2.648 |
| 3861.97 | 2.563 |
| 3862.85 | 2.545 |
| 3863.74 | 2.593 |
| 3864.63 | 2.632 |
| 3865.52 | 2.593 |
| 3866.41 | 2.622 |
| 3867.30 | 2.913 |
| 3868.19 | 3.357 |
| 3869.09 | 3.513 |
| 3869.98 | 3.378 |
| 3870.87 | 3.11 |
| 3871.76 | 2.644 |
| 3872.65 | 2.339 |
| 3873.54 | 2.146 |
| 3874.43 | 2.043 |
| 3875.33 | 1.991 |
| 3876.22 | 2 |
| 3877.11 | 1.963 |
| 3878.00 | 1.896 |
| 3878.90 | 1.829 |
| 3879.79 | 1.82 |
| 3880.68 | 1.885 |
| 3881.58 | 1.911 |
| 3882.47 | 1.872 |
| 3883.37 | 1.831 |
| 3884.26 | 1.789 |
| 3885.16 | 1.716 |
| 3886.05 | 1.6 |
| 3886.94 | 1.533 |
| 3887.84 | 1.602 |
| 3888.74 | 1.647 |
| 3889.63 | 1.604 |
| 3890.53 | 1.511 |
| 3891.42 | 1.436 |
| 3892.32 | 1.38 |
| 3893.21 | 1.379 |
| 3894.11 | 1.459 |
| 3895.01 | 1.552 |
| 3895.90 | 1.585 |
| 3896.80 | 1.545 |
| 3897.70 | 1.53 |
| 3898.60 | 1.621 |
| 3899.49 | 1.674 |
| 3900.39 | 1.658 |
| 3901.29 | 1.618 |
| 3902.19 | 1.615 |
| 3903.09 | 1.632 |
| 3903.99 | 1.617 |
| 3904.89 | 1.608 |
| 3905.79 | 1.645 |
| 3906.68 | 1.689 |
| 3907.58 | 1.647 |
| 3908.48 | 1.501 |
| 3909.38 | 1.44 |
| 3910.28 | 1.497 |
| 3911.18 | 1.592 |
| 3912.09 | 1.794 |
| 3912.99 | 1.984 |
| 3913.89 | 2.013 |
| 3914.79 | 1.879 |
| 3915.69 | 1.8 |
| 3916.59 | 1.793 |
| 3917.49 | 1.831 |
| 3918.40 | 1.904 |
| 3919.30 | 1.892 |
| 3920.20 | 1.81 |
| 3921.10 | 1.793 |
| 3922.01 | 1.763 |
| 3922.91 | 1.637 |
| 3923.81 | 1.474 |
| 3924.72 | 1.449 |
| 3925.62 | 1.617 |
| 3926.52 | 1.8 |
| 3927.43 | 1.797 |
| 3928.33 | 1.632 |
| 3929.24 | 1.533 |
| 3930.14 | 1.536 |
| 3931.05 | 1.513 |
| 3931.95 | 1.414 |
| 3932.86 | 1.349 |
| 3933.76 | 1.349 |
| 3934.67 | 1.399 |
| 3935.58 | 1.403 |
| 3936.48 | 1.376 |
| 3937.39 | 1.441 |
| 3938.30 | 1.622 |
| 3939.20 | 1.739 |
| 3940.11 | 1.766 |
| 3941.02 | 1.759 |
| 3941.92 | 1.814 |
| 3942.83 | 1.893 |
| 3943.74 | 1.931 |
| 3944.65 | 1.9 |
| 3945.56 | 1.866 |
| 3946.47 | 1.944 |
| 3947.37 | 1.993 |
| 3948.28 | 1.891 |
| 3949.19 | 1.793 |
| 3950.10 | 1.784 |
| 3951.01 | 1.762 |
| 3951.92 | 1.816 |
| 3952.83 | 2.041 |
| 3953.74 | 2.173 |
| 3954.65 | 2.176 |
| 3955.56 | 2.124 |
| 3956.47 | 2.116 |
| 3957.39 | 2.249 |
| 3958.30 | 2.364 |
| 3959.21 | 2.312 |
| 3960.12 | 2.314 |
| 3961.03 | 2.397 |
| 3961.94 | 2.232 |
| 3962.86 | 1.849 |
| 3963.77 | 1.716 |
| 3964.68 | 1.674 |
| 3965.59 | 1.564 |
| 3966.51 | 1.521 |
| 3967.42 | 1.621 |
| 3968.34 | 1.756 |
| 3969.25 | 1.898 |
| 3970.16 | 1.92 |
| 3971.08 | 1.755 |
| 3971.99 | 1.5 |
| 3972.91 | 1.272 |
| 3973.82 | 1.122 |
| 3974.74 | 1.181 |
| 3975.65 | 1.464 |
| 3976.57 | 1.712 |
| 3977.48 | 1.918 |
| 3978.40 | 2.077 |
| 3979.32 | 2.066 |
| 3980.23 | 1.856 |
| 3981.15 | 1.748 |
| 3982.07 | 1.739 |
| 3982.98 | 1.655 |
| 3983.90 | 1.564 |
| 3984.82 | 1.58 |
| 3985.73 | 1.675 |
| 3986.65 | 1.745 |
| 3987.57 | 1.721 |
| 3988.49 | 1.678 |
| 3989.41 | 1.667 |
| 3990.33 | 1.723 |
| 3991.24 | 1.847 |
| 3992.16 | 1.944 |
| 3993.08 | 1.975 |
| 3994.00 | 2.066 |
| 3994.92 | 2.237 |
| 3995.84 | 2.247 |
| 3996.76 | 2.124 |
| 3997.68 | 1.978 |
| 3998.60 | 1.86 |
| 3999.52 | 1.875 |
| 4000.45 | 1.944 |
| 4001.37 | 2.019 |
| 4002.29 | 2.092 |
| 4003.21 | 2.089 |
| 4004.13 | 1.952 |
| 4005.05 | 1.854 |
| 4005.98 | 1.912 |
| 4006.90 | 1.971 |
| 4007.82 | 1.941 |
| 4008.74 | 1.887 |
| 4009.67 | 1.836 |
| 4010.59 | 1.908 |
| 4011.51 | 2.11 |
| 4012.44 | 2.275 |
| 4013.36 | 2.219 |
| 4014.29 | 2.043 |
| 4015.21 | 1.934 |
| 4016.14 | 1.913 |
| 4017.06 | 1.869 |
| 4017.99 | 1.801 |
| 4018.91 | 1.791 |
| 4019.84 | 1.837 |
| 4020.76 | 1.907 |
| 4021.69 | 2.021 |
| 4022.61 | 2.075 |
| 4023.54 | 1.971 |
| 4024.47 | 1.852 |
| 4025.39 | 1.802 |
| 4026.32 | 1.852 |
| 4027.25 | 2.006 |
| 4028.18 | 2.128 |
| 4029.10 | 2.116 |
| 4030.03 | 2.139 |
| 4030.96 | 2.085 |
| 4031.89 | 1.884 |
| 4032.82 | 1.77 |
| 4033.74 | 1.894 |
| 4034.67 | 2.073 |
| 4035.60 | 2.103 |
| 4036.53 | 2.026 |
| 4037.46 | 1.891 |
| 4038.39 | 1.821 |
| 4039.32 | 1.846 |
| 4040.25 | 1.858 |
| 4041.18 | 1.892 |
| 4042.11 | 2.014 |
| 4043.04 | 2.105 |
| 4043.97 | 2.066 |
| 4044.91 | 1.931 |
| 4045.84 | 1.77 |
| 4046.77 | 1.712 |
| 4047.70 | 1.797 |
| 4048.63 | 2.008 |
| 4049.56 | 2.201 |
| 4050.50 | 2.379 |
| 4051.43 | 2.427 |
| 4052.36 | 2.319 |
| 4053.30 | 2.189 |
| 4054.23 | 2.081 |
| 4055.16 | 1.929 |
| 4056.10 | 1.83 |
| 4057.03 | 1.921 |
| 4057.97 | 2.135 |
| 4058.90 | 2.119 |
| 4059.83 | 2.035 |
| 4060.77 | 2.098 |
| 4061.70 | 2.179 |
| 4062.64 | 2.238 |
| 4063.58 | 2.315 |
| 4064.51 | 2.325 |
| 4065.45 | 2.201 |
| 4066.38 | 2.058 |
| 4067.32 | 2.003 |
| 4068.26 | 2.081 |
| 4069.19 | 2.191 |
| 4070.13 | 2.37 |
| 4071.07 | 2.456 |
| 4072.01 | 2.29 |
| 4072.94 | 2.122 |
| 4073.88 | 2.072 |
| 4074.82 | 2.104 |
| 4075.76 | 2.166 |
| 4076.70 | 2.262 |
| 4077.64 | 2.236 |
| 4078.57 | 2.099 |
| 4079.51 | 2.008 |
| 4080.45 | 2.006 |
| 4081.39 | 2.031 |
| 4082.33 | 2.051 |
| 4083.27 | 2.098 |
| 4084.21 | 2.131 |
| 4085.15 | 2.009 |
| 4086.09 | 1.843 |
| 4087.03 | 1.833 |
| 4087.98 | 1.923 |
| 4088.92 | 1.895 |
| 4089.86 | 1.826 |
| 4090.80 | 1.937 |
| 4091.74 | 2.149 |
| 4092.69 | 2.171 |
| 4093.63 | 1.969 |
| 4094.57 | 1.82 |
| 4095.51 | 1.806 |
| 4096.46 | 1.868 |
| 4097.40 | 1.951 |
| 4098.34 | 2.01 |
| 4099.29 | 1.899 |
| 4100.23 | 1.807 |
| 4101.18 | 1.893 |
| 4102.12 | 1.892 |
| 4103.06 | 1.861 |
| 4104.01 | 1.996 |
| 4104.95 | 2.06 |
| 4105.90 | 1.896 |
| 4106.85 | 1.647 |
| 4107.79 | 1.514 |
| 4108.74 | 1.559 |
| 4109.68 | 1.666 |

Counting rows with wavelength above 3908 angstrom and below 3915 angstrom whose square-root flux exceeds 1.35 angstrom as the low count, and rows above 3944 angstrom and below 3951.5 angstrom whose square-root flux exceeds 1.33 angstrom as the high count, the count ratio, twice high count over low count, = 4.7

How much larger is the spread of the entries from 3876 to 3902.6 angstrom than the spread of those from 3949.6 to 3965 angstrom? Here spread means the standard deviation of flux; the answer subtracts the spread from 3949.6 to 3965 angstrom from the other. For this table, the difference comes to -0.07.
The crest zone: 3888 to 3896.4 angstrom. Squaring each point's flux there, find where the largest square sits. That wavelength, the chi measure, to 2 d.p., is 3888.74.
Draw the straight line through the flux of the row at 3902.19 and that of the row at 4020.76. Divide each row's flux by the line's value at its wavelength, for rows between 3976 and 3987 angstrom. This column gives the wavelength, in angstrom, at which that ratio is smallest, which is 3983.90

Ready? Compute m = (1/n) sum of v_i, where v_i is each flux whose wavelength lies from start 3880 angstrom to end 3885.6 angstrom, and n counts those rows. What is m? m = 1.83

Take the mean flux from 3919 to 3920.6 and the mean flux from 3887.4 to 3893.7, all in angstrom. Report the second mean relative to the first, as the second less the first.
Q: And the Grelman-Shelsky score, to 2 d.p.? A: -0.34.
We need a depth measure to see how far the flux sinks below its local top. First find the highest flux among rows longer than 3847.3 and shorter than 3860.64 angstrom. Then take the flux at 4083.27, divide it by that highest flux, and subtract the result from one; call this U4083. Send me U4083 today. 0.223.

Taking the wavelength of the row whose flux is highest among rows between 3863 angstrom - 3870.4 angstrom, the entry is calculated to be 3869.09 angstrom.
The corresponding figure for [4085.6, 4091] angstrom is 4090.80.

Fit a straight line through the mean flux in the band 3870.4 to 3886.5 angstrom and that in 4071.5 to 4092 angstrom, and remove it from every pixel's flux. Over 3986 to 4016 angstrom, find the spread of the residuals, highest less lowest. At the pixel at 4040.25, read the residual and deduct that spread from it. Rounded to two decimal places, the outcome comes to -0.79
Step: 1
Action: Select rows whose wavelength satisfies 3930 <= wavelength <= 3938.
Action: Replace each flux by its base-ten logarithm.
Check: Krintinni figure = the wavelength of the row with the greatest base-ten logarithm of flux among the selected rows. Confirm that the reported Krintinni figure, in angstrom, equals 3930.14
